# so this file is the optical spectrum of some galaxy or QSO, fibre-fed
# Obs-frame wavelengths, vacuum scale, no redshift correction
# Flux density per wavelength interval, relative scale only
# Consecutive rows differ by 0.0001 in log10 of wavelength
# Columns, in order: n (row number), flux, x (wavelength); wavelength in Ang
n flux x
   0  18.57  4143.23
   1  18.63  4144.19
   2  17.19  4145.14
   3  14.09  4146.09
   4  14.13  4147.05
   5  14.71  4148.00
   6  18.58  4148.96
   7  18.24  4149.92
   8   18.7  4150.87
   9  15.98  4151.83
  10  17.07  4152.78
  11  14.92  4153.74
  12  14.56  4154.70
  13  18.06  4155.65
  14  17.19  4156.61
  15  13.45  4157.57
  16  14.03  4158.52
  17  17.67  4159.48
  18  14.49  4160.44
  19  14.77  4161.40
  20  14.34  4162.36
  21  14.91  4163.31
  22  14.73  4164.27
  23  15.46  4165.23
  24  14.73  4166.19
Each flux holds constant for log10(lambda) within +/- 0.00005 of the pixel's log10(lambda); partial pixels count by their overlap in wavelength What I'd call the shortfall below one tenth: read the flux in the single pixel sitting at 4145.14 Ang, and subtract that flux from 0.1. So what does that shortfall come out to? -17.1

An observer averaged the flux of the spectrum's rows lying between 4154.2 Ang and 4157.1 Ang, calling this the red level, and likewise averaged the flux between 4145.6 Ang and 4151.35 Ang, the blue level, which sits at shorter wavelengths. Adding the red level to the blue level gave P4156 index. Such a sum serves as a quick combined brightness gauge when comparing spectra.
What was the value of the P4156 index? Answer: 33.0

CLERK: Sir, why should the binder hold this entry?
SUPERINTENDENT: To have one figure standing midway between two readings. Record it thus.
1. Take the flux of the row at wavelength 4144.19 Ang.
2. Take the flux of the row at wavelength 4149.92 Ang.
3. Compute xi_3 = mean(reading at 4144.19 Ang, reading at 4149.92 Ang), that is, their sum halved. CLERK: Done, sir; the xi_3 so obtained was 18.4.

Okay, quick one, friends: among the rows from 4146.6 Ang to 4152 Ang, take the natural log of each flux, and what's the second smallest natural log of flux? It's 2.69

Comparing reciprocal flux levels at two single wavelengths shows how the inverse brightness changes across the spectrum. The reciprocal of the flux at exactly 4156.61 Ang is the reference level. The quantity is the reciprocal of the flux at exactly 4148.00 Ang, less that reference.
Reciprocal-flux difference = 0.010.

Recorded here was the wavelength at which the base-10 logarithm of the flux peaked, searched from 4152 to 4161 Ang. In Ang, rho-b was 4155.65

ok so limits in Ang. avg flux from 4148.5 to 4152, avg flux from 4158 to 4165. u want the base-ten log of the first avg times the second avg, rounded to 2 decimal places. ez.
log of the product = 2.43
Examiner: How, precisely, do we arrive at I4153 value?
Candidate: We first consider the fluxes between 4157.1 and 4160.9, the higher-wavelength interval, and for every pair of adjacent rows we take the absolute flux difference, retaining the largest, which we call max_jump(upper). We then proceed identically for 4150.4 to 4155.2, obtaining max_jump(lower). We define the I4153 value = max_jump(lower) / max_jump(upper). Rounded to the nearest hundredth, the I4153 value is 0.75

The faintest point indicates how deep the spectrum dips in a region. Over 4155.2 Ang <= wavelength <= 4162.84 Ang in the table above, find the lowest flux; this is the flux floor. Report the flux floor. 13.45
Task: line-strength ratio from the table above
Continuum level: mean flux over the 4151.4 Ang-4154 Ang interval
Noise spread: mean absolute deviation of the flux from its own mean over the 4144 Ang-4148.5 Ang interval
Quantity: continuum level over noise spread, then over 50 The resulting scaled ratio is 0.19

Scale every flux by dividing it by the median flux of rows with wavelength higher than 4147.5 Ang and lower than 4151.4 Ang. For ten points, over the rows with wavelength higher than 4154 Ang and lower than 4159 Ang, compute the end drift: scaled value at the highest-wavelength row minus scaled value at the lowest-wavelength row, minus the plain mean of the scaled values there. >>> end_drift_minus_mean -0.87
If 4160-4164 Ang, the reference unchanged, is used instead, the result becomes -0.77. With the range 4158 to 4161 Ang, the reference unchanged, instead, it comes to -0.81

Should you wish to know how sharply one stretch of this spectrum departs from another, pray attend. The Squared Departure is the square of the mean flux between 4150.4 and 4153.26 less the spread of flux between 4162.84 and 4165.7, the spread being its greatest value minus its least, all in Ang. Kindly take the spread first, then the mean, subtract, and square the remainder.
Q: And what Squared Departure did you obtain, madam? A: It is 273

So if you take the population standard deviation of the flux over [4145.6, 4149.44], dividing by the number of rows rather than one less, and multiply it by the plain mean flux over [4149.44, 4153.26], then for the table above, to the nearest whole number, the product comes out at 33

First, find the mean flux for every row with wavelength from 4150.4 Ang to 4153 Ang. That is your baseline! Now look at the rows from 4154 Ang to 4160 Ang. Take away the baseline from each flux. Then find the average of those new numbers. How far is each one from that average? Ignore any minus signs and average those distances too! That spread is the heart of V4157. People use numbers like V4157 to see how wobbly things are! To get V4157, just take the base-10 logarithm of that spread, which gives 0.26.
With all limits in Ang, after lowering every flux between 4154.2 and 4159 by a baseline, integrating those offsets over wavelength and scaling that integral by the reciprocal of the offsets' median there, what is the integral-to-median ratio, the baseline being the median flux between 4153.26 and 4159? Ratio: -19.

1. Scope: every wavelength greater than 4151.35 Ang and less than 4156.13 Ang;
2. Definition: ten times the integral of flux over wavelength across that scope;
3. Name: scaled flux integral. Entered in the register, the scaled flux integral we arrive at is 771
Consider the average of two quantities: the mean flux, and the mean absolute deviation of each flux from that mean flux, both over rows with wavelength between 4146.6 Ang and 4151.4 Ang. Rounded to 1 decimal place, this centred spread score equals 9.4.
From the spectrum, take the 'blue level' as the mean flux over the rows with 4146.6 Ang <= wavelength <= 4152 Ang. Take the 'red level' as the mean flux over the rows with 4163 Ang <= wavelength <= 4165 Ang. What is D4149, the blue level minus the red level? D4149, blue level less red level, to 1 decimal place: 1.9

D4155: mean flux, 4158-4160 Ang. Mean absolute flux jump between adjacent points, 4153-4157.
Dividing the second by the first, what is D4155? 0.10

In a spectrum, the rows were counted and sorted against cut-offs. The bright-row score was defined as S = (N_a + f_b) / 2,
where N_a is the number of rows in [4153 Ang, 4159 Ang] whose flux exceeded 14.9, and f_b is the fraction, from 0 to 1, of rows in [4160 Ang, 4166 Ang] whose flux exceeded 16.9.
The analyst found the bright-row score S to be 1.50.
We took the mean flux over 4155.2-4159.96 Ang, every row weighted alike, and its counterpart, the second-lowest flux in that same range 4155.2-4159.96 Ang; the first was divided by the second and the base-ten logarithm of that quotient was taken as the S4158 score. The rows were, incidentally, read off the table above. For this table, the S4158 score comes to 0.06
